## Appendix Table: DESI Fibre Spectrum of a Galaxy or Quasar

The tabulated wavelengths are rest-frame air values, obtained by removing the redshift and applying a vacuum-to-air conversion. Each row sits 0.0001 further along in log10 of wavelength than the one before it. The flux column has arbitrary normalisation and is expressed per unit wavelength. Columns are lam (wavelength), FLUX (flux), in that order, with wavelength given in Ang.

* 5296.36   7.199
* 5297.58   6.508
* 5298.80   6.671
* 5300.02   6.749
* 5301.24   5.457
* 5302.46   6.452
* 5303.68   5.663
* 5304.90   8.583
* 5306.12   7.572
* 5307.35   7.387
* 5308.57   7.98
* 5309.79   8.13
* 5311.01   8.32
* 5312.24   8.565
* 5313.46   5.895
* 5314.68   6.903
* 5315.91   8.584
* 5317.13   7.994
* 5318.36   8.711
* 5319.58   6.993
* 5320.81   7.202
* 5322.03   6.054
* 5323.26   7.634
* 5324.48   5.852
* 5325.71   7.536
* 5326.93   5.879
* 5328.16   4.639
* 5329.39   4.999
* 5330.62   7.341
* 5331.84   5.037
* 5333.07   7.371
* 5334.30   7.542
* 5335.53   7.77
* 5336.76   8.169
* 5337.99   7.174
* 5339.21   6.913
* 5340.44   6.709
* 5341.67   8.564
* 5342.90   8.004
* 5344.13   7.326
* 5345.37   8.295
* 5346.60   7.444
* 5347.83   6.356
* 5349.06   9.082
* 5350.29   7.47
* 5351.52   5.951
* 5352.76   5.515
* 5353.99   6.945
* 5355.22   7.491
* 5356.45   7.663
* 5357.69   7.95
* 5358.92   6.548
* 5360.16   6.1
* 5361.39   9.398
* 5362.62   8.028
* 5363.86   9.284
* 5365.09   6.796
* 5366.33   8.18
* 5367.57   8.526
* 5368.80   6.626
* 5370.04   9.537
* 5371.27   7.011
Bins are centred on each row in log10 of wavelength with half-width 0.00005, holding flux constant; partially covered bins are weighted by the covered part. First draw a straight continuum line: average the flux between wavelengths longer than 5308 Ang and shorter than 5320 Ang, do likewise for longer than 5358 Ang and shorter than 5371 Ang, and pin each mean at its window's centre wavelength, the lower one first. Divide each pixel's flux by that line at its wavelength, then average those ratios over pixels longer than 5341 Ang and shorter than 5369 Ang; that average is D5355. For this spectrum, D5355 0.96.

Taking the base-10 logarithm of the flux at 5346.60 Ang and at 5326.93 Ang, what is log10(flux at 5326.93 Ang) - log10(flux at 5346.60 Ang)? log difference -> -0.10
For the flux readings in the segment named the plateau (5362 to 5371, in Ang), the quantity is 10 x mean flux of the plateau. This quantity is 81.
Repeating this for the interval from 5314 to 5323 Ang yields 75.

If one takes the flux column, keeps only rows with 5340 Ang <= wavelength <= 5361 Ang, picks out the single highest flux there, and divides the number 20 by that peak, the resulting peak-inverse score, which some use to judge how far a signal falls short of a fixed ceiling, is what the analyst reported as 2.20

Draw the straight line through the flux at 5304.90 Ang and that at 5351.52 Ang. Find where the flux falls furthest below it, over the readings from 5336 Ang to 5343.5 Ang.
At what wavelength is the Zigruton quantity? 5340.44 Ang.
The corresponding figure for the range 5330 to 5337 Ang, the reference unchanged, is 5331.84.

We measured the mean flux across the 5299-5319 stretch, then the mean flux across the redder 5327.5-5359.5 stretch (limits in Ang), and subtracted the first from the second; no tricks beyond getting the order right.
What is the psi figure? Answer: -0.3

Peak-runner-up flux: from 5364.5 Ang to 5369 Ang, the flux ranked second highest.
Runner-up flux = 8.18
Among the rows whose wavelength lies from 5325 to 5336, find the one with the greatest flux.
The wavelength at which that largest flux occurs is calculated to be 5335.53 Ang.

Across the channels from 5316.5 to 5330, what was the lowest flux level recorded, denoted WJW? 4.639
